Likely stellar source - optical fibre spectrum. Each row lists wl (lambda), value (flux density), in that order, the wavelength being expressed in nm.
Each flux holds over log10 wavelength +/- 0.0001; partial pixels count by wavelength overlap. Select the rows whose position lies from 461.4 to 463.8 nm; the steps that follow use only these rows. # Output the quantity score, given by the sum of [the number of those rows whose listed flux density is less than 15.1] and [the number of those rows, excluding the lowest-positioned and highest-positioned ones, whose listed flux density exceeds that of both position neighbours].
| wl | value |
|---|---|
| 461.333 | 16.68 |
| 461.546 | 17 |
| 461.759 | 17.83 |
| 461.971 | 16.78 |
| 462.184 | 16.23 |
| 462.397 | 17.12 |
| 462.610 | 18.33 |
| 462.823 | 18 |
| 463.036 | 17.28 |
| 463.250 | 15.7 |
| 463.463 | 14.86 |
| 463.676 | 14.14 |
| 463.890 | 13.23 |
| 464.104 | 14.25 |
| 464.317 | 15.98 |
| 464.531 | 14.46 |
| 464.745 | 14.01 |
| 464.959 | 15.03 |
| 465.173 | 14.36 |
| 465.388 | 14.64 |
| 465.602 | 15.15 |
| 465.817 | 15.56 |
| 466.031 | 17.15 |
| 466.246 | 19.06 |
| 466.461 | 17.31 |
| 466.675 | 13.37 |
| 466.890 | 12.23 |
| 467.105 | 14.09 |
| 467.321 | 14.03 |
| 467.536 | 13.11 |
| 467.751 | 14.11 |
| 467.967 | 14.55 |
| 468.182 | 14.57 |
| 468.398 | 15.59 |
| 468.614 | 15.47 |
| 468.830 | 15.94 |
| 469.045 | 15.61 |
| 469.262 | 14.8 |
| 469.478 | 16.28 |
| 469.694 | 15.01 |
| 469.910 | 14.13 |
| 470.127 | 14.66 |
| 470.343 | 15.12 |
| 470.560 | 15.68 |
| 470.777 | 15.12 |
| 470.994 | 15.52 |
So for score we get 4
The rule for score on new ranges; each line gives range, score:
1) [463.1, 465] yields 8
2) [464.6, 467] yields 8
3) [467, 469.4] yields 9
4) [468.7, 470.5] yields 5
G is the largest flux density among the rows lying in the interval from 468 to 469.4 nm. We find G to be 15.94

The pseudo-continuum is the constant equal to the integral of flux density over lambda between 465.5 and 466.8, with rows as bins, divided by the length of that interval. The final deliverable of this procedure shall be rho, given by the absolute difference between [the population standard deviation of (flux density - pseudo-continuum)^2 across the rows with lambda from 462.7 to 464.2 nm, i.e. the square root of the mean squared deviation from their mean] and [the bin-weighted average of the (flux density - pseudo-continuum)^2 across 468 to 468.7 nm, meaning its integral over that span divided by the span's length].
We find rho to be 1.2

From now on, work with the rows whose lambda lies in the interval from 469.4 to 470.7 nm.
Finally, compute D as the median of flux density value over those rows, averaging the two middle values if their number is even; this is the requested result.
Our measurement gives 15.1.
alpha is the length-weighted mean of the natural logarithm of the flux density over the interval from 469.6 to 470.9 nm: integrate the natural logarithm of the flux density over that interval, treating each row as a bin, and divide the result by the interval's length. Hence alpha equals 2.70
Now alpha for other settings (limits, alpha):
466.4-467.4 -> 2.64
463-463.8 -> 2.72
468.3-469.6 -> 2.75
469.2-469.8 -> 2.74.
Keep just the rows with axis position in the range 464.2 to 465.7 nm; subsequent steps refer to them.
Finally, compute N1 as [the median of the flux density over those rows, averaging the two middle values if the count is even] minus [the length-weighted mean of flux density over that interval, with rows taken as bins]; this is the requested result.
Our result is -0.16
